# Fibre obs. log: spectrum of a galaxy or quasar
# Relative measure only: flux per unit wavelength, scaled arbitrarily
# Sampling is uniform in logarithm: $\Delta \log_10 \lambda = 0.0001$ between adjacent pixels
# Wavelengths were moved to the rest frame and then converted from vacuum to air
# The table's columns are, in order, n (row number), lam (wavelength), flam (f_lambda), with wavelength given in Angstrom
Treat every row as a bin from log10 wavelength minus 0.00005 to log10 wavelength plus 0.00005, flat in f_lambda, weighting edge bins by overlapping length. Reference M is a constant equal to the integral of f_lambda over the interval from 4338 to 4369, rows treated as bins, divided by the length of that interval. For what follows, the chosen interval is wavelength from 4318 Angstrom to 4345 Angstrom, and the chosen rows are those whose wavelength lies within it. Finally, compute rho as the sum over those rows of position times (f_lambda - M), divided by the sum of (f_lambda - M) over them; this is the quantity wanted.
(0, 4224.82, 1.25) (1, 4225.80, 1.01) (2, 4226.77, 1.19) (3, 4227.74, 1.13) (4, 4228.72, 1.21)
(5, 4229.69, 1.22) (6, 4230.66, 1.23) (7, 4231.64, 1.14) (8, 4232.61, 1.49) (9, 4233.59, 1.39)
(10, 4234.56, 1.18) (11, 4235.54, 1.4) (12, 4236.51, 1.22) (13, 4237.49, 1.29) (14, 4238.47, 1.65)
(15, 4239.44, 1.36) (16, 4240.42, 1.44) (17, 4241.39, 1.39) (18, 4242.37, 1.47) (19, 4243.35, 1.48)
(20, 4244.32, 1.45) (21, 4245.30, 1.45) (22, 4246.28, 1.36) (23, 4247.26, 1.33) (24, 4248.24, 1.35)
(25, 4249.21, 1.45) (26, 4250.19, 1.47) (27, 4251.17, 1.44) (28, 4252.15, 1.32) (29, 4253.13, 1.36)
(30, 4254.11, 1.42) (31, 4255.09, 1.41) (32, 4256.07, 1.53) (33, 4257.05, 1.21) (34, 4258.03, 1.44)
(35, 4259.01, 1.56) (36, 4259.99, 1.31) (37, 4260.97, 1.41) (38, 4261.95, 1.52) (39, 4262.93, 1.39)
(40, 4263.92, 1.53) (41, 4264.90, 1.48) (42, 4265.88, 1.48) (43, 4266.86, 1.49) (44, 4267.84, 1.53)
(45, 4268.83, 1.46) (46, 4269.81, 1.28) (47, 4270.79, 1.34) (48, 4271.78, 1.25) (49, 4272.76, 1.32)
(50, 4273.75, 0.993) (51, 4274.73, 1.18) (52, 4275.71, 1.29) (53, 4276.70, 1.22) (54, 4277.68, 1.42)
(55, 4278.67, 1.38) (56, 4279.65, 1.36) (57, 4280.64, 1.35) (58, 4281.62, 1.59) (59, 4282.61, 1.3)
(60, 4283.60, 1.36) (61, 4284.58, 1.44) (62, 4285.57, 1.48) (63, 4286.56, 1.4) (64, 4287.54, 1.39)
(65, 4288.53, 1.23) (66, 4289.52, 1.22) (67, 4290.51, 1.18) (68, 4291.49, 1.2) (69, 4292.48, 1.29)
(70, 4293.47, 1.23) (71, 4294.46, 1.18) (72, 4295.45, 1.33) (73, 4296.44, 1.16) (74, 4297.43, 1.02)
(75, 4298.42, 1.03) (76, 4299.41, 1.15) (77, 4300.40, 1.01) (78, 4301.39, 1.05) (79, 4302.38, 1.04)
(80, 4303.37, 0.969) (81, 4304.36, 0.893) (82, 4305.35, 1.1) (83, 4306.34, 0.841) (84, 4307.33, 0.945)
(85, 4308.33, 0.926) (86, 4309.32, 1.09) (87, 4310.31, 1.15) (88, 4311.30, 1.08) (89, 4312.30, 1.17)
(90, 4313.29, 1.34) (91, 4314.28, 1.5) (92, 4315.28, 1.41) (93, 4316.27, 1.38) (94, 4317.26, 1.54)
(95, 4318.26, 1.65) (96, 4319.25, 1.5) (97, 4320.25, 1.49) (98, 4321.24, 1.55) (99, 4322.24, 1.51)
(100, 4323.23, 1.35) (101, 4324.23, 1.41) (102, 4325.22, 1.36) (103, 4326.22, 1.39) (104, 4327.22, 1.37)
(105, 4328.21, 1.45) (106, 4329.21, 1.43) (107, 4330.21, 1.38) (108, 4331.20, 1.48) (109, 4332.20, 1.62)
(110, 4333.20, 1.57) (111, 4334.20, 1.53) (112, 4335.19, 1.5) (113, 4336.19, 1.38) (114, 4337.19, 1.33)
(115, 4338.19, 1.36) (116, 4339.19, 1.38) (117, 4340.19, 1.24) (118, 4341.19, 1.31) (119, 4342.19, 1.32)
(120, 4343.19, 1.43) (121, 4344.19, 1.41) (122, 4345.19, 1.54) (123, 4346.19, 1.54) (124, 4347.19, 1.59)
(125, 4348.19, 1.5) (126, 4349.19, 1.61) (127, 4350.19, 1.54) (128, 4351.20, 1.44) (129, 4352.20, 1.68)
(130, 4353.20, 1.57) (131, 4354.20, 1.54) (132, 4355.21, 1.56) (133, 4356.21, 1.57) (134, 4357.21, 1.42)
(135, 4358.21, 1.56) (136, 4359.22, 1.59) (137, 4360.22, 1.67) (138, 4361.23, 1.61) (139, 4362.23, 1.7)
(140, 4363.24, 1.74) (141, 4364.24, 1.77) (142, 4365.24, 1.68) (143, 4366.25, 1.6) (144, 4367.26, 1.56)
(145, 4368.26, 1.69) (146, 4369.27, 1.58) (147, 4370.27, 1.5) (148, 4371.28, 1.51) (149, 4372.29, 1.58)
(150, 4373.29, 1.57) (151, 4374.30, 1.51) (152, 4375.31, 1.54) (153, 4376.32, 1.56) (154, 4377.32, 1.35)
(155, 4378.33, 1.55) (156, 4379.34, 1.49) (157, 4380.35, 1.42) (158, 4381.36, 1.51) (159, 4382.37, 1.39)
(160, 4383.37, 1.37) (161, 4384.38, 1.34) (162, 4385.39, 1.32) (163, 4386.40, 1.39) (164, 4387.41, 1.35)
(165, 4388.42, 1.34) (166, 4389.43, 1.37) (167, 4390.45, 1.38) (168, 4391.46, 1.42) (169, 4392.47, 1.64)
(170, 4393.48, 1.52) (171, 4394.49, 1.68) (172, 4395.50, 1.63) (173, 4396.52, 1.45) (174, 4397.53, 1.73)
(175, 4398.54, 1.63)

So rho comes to 4334.5 Angstrom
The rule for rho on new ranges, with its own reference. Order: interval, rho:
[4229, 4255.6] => 4240.5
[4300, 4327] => 4308.2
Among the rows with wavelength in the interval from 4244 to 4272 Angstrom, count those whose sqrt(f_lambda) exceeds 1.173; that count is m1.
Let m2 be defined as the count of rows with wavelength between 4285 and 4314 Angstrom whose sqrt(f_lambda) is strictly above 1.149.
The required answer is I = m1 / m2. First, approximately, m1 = 19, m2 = 5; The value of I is 4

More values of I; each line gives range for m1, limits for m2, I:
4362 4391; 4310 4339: 1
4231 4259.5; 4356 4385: 1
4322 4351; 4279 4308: 2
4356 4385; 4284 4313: 5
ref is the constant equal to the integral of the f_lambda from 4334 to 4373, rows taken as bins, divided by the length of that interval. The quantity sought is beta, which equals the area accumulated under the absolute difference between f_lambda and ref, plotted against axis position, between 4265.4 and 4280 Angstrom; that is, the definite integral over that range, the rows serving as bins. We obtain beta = 2.9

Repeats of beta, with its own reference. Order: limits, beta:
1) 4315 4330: 1.5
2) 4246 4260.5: 2.0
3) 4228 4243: 3.1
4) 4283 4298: 3.9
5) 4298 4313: 7.4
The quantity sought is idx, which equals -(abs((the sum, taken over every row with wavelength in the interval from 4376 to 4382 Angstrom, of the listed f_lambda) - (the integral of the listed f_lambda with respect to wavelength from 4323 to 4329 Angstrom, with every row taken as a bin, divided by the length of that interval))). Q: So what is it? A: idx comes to -7.49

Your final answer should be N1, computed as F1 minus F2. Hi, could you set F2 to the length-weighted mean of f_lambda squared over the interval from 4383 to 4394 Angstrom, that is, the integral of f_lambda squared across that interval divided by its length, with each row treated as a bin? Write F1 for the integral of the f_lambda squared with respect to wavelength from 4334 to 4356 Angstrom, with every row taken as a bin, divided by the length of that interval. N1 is 0.2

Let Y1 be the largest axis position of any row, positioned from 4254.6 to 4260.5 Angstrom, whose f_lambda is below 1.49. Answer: 4259.99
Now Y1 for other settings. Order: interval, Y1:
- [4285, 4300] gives 4299.41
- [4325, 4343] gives 4342.19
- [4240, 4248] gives 4247.26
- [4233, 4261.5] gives 4260.97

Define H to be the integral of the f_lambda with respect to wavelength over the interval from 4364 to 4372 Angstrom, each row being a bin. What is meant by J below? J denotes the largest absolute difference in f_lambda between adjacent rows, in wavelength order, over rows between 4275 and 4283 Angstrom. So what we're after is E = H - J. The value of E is 12.5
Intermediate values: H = 12.8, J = 0.29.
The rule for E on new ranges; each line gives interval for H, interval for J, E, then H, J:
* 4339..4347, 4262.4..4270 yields 11.1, 11.2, 0.18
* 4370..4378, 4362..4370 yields 12.0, 12.1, 0.13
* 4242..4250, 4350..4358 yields 11.1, 11.4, 0.24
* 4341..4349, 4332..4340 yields 11.6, 11.7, 0.12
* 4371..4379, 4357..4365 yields 12.0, 12.2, 0.14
